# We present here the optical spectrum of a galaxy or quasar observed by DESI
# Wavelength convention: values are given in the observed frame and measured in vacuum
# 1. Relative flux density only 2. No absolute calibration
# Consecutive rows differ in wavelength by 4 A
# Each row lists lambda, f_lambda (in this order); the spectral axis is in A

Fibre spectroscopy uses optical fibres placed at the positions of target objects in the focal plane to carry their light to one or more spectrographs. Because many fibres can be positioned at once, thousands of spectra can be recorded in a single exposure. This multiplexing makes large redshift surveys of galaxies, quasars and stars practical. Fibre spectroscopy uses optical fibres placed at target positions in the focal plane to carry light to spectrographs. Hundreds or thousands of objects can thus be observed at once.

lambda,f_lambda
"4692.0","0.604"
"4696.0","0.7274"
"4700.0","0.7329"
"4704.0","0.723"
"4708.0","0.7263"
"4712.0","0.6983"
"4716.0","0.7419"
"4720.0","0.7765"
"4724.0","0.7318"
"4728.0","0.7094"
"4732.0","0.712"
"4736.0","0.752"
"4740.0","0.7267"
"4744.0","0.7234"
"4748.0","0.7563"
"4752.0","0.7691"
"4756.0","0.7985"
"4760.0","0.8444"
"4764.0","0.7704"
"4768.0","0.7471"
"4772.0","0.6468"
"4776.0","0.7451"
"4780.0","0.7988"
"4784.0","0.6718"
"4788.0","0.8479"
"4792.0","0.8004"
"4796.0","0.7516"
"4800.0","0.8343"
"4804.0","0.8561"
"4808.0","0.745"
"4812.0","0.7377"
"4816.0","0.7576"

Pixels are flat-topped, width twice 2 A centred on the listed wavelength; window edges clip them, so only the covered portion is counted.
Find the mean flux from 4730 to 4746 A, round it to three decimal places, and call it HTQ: 0.729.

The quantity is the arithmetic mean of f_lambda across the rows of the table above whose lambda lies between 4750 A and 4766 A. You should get 0.796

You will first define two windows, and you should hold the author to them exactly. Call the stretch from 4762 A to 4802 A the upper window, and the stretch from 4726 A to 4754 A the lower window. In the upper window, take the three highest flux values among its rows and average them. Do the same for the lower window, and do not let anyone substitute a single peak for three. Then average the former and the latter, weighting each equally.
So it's 0.793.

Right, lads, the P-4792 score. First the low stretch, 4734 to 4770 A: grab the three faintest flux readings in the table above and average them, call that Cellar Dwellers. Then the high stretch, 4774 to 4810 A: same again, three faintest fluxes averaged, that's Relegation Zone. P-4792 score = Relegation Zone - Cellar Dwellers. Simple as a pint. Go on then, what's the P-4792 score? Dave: -0.012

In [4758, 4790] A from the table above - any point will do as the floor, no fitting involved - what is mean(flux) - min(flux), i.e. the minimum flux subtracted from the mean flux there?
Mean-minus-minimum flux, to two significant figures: 0.11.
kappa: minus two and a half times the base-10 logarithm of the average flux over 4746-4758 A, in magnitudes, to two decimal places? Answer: 0.28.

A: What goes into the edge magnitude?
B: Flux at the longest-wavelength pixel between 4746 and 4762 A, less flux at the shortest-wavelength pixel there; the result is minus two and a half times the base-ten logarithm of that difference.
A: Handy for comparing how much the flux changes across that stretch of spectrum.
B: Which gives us 2.6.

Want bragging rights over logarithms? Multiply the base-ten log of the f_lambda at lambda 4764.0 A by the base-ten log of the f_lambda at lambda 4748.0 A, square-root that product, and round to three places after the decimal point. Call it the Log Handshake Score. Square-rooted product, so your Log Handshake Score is 0.117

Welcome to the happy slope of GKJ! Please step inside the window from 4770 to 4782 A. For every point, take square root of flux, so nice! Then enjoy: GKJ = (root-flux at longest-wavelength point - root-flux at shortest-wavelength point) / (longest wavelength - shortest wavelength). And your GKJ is 0.011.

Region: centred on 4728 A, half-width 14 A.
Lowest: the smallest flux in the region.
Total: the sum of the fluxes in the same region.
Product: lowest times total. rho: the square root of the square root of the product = 1.38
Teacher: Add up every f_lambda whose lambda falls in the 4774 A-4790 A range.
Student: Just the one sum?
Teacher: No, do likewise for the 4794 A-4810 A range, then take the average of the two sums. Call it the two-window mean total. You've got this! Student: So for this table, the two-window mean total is 3.13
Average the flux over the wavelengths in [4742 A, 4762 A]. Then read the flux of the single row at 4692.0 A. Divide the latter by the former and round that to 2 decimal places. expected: 0.78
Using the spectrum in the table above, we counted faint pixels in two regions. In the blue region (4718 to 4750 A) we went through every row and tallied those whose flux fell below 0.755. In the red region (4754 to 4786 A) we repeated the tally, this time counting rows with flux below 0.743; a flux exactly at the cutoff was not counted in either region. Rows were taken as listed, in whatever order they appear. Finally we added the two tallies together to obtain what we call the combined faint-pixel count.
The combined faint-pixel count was 8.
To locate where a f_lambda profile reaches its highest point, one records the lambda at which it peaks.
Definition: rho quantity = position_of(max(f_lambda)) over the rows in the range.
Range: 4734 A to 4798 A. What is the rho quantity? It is 4788.0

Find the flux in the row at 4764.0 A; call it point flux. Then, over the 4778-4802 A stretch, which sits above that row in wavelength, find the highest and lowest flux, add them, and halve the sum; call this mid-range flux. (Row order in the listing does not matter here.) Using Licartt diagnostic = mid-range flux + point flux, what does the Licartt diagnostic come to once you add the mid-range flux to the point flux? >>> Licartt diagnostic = 1.53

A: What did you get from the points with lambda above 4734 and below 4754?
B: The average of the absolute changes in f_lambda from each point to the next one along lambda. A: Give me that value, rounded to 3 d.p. 0.019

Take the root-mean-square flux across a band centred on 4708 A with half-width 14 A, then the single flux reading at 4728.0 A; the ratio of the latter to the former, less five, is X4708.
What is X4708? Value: -4.03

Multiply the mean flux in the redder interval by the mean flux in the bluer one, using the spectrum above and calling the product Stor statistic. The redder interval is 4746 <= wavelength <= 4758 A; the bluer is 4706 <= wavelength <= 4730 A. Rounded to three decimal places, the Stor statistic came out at 0.566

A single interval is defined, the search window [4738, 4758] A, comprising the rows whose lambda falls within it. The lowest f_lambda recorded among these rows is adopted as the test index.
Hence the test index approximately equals 0.7234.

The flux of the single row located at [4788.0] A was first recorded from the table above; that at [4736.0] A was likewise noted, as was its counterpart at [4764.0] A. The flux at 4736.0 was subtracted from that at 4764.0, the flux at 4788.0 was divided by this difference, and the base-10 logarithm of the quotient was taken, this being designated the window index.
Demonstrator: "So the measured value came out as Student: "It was 1.66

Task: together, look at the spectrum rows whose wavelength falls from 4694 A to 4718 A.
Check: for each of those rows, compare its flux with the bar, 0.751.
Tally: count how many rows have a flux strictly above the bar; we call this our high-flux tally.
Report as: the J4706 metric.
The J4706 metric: 0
